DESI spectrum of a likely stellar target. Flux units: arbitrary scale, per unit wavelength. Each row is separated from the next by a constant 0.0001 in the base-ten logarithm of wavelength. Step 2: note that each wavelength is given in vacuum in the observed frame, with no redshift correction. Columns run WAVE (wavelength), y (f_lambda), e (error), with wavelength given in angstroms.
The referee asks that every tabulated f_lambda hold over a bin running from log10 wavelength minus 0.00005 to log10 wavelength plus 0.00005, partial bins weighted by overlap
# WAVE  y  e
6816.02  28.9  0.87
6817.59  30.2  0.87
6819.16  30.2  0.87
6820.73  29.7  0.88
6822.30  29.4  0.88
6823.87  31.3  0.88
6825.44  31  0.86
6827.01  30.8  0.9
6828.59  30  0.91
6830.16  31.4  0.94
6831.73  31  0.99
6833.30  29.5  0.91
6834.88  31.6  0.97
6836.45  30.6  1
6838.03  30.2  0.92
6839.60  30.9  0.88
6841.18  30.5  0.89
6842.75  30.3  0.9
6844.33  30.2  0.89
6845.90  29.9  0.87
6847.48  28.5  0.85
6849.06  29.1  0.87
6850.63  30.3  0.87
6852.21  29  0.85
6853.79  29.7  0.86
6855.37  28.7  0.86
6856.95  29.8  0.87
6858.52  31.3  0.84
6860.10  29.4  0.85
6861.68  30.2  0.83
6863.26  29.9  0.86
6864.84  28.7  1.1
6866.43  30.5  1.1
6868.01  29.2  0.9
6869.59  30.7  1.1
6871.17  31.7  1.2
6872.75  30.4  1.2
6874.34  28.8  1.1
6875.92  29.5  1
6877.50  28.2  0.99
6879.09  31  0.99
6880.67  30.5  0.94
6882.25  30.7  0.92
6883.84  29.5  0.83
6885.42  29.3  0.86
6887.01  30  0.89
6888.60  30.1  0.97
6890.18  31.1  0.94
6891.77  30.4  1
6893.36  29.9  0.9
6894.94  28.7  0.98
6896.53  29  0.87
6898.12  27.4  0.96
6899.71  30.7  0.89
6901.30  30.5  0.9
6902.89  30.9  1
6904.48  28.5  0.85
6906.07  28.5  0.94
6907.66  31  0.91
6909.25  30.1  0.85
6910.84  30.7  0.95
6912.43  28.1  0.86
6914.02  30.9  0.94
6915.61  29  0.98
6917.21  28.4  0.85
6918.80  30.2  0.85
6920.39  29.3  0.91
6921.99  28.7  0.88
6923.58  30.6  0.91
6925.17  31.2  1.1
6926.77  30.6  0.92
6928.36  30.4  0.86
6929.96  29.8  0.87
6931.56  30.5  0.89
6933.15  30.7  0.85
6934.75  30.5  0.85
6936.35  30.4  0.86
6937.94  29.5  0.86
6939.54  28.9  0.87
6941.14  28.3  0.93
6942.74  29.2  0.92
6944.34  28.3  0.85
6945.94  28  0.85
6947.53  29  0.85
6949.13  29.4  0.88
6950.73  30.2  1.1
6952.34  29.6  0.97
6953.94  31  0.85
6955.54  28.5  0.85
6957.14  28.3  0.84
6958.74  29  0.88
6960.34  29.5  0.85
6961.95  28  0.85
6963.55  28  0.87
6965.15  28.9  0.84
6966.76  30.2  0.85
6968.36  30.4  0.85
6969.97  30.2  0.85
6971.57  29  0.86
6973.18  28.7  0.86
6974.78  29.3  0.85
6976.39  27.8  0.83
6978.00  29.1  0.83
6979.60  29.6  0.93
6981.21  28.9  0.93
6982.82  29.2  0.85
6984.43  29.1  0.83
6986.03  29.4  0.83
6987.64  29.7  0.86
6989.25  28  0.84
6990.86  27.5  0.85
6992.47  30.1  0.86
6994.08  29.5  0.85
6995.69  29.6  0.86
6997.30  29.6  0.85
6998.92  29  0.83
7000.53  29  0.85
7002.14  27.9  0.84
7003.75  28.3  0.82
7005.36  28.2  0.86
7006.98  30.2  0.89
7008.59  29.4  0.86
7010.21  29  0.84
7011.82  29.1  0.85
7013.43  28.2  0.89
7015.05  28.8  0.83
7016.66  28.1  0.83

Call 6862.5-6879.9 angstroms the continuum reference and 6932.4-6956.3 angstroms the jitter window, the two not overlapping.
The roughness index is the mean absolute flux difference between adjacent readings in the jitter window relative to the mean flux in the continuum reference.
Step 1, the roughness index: 0.027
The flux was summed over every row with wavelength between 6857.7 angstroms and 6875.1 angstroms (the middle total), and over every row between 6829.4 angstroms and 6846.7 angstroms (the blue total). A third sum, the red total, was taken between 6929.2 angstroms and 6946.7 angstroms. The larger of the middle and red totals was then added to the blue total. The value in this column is 667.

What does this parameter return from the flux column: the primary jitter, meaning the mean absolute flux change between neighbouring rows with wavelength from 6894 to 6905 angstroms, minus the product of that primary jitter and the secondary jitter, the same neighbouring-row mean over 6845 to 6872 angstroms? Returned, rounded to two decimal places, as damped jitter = -0.22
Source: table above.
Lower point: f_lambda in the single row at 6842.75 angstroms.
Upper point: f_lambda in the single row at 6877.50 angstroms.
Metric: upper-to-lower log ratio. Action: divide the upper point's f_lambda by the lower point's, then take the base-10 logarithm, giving -0.031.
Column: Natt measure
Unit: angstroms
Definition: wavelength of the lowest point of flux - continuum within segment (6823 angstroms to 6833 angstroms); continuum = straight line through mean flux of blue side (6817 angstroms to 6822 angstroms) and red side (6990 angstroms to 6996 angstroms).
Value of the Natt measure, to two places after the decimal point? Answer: 6828.59 angstroms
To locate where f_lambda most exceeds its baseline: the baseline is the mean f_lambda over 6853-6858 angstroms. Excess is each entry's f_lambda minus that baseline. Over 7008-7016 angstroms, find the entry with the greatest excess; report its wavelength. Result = 7008.59 angstroms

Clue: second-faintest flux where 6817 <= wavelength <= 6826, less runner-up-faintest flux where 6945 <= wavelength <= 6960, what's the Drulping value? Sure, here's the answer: 1.4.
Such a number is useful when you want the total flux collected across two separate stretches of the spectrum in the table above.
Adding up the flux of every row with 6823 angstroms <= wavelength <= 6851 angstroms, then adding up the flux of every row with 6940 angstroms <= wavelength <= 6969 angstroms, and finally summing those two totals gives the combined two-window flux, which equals 1071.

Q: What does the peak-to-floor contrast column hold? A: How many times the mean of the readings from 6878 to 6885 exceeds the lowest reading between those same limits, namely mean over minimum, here 1.03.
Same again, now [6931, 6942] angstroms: 1.05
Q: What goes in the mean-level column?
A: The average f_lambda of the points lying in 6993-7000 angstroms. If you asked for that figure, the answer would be 29.4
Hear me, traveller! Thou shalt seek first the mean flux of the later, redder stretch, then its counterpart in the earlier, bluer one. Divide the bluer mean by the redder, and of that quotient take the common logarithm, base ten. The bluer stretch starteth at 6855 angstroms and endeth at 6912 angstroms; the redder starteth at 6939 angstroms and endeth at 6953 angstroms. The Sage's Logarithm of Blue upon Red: 0.013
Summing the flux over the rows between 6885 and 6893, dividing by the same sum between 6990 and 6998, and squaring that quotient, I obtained 1.06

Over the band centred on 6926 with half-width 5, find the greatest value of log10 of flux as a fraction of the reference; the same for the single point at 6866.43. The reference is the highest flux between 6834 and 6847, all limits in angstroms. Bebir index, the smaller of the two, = -0.015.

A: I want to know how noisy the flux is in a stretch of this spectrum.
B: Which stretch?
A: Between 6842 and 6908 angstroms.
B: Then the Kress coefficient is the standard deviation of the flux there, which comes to 1.0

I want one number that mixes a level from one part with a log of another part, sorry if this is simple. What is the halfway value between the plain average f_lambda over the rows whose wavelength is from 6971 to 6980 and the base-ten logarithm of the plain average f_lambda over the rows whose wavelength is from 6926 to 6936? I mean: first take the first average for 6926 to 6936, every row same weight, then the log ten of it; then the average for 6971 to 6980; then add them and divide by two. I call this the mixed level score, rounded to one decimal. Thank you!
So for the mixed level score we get 15.2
